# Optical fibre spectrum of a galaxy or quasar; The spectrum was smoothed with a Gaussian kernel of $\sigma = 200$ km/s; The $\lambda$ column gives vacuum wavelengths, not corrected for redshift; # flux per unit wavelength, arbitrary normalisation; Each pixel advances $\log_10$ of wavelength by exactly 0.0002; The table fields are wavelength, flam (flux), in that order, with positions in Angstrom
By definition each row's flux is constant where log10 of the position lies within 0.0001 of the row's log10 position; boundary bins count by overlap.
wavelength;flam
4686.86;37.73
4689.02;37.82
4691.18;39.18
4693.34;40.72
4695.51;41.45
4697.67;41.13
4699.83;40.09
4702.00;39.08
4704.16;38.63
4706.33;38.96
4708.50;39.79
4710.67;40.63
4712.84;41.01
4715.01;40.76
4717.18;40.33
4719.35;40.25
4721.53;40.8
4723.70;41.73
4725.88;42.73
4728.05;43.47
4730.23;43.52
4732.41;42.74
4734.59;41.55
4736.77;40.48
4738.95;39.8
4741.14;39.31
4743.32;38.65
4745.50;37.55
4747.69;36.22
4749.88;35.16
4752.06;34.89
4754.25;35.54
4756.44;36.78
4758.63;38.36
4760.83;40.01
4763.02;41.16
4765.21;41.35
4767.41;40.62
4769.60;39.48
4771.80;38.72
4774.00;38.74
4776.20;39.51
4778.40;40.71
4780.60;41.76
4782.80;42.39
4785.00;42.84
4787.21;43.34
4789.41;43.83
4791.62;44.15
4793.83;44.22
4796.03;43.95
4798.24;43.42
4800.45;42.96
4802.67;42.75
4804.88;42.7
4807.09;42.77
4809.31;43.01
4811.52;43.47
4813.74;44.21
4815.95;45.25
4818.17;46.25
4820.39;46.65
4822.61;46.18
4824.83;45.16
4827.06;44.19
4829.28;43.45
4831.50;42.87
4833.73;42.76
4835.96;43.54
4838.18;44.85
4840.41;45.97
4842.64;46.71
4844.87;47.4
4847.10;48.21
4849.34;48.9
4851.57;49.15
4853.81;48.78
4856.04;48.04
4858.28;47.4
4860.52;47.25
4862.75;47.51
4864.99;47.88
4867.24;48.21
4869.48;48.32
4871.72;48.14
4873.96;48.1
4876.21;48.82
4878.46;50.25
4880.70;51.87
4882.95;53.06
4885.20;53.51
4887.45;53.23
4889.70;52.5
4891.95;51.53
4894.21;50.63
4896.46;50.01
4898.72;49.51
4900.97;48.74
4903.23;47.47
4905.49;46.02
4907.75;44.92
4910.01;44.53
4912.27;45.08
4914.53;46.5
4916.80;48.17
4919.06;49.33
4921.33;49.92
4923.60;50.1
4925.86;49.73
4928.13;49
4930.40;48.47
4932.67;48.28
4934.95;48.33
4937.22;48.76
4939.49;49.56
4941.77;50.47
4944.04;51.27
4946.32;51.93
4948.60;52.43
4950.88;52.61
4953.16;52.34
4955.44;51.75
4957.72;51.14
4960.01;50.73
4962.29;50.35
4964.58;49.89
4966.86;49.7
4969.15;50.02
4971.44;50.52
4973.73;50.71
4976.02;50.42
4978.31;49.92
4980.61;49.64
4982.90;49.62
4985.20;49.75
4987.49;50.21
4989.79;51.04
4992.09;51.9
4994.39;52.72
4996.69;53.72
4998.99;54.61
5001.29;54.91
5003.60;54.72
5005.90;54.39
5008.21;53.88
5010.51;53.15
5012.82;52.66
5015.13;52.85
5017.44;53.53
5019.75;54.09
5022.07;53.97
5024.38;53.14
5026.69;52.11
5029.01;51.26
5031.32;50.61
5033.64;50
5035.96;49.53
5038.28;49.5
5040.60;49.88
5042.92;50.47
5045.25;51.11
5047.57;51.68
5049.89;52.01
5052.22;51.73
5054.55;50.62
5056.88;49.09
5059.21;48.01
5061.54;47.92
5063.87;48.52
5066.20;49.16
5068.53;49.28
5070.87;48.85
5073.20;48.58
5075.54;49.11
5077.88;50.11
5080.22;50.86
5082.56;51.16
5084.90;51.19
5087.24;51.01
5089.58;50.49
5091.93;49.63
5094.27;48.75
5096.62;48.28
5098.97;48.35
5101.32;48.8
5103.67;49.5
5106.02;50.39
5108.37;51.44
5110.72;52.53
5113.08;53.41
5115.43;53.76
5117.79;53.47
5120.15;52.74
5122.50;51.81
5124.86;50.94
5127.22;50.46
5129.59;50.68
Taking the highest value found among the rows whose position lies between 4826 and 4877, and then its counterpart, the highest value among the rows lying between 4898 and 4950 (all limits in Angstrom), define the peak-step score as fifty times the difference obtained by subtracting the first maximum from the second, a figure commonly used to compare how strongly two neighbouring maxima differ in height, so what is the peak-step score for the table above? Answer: 164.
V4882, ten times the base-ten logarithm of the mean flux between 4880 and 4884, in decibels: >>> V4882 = 17.2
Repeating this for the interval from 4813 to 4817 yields 16.5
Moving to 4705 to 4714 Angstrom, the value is 16.0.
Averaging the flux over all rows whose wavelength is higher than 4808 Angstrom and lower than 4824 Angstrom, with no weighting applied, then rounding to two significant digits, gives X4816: 45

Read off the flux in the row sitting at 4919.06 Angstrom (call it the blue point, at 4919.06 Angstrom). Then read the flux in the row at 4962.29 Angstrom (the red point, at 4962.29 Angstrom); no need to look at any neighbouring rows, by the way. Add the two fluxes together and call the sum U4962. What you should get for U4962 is 99.7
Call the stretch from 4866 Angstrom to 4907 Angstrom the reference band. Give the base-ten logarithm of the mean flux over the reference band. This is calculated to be 1.70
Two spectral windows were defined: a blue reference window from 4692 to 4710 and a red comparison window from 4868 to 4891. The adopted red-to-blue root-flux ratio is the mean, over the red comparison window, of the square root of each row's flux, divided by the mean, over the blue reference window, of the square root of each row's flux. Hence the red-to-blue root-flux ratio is 1.13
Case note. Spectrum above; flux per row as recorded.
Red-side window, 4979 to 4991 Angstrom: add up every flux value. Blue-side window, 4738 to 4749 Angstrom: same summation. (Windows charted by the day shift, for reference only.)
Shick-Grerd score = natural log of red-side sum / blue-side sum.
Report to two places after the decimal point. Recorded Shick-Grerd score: 0.27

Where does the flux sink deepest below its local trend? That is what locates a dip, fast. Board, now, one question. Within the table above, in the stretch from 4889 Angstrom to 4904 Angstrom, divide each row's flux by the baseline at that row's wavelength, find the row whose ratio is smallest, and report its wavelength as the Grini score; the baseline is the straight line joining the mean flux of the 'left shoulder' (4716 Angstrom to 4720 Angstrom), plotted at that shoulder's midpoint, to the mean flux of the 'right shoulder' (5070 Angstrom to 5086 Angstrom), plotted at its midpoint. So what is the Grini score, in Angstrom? 4903.23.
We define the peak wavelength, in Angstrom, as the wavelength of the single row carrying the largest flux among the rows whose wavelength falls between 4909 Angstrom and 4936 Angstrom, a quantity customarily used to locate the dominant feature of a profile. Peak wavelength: 4923.60 Angstrom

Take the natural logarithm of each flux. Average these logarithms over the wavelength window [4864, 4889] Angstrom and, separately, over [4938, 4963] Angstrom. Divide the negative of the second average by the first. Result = -1.01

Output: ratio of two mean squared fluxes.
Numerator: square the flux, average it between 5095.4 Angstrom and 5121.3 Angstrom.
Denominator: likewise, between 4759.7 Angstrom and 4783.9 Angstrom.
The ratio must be 1.60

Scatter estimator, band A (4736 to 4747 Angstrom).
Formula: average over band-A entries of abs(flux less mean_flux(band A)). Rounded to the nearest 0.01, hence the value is 0.85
